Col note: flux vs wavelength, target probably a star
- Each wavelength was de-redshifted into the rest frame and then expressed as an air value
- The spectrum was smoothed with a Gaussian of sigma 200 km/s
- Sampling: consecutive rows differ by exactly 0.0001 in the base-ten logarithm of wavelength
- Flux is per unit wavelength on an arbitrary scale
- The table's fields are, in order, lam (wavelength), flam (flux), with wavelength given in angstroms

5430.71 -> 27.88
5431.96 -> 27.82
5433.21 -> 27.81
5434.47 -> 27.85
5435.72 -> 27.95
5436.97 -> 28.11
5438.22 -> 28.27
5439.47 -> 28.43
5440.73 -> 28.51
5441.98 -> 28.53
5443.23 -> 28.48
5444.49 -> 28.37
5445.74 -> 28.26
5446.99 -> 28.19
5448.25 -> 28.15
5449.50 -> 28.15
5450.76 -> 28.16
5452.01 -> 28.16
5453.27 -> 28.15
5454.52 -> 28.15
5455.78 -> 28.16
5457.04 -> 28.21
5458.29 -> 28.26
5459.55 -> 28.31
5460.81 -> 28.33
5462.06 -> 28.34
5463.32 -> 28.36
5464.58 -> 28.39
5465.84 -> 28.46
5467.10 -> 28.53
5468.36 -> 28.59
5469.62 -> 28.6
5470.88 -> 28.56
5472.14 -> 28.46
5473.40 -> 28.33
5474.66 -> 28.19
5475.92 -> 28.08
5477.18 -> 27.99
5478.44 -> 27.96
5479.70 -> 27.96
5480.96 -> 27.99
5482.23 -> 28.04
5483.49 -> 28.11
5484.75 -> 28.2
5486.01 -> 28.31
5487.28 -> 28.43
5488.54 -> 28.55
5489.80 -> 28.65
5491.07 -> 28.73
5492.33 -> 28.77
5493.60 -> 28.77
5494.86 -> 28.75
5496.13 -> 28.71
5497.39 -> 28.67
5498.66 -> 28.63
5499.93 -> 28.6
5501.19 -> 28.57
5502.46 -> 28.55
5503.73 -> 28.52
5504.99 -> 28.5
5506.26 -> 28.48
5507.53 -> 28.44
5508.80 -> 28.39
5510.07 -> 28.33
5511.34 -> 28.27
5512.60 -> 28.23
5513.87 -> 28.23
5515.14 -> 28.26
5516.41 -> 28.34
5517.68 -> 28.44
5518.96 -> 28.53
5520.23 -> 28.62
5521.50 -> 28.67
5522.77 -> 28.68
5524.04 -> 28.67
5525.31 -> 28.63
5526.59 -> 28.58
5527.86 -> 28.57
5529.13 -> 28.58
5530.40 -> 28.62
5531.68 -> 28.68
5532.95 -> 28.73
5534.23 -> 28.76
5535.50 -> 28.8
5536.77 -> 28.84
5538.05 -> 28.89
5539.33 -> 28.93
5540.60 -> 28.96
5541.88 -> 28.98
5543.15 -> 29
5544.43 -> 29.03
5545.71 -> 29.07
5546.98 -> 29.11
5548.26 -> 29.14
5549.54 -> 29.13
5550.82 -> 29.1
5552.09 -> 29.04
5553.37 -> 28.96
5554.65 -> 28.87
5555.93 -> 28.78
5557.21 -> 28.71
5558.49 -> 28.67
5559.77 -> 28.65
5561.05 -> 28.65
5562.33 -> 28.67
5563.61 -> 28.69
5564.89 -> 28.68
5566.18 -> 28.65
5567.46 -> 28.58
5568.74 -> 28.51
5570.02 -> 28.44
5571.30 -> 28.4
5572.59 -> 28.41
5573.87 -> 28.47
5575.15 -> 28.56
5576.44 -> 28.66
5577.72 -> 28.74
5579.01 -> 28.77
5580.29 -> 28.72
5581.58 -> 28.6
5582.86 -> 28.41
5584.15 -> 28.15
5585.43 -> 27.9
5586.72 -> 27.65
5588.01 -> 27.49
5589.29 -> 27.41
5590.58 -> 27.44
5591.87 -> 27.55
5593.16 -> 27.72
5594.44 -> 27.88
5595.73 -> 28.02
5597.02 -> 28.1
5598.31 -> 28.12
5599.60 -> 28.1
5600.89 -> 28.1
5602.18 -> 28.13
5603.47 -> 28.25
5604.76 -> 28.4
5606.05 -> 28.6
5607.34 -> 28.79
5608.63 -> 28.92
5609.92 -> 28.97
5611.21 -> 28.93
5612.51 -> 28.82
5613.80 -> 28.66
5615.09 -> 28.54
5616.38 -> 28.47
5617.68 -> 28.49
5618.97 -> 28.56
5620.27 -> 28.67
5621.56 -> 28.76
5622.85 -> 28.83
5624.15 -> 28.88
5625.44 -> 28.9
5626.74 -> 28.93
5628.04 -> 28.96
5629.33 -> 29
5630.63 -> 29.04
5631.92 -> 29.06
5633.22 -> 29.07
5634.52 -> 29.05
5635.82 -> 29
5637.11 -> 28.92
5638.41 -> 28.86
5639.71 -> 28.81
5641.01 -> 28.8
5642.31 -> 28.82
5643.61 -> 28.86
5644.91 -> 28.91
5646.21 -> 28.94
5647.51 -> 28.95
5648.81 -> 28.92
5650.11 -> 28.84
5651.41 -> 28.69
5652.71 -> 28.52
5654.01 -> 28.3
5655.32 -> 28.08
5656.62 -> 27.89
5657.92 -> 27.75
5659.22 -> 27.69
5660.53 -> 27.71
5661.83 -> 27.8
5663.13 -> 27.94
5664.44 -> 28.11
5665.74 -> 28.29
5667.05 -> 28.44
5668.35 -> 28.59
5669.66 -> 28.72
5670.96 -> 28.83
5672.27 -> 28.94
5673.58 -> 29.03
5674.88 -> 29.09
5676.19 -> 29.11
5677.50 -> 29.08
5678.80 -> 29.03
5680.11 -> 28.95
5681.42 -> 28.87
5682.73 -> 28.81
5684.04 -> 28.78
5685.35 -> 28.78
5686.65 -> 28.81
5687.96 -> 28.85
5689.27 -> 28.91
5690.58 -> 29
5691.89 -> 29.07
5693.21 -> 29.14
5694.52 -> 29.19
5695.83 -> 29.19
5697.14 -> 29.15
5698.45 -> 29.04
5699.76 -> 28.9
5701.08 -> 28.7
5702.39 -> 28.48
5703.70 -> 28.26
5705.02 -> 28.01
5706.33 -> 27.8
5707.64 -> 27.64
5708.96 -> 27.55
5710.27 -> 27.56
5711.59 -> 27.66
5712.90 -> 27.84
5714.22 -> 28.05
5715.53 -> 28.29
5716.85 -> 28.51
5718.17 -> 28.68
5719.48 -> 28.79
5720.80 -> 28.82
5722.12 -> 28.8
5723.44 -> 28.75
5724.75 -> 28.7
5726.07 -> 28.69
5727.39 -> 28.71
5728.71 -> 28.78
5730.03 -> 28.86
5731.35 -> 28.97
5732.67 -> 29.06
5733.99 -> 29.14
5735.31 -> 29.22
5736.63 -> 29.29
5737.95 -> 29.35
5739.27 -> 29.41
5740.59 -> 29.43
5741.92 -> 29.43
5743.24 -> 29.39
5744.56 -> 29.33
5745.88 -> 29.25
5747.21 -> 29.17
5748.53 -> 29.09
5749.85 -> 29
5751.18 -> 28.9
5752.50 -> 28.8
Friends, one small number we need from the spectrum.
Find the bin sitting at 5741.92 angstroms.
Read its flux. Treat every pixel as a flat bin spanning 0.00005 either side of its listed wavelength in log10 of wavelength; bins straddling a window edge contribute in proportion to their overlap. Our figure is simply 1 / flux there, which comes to 0.0340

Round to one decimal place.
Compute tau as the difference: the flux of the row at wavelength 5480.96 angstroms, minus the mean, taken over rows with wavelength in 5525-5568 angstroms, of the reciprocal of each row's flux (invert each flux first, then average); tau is 28.0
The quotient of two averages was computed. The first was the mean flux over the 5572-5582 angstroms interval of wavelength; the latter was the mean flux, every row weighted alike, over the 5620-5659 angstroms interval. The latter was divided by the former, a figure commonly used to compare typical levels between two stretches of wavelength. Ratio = 1.01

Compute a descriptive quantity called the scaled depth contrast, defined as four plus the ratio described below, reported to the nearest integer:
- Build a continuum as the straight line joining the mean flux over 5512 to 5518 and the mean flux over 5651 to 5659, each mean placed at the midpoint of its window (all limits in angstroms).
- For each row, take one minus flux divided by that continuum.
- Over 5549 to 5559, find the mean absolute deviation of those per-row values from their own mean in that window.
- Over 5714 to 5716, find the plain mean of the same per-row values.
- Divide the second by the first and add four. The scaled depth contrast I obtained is 4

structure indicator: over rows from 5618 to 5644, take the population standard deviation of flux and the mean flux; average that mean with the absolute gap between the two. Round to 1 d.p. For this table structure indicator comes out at 28.8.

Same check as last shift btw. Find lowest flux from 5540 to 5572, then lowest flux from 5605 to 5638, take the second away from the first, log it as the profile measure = -0.07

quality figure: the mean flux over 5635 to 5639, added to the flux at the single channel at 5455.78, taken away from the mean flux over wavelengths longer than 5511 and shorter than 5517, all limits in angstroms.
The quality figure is -28.8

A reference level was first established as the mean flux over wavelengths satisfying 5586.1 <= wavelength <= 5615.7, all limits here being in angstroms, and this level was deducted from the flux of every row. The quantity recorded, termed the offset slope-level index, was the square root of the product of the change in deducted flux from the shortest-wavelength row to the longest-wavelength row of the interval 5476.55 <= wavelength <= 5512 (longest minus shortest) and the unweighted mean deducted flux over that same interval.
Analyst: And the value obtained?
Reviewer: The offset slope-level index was 0.25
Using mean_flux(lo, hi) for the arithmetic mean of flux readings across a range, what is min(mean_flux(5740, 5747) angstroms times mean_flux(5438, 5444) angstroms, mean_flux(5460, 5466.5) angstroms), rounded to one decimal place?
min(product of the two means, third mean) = 28.4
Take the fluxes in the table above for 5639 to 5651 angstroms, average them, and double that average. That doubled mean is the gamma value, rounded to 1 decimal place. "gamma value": 57.7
